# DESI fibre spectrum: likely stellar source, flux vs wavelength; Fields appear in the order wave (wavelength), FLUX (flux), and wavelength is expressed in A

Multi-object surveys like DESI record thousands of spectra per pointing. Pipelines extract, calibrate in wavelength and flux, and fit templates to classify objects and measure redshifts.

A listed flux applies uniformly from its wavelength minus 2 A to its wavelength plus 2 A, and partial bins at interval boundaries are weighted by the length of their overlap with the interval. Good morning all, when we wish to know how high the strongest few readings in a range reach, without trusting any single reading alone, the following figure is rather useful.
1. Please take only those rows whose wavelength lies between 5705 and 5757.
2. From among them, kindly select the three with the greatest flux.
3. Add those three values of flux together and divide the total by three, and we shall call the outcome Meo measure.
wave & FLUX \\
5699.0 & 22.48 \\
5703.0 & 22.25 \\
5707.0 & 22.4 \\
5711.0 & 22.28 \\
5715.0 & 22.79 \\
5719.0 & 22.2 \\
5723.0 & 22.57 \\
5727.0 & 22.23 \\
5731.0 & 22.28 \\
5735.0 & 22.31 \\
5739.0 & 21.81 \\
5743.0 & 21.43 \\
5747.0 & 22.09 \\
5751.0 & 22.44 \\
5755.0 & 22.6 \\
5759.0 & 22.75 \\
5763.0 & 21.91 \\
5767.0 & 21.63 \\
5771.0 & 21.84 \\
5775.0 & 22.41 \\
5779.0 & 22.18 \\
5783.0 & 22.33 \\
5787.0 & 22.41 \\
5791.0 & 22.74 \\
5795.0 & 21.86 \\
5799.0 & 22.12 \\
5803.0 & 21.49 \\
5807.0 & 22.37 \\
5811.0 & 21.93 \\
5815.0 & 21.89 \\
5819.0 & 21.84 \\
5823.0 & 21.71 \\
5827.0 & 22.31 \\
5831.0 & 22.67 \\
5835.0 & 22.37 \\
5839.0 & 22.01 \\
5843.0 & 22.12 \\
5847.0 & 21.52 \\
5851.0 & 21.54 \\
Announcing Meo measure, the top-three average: 22.7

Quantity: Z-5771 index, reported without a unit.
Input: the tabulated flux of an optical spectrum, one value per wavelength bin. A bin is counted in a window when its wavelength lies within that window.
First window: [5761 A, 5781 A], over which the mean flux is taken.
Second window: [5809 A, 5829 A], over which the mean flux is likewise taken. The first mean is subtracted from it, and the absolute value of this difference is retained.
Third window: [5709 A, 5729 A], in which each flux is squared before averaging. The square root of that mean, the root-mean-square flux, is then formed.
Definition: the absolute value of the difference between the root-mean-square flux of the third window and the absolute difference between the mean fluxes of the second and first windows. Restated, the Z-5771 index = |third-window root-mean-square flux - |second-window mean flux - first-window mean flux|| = 22.4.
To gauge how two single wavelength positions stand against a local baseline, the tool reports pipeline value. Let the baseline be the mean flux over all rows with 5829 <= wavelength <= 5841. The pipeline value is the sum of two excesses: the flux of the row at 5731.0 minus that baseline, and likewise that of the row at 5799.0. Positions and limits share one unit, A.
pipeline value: -0.30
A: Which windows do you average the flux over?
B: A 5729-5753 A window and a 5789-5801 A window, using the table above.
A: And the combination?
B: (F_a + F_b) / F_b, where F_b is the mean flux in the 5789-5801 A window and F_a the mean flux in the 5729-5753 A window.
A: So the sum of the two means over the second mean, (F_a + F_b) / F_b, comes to 1.99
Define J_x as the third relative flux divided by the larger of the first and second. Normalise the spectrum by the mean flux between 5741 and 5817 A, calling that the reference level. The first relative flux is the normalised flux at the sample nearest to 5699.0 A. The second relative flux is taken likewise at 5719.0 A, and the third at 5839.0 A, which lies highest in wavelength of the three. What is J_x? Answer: 0.979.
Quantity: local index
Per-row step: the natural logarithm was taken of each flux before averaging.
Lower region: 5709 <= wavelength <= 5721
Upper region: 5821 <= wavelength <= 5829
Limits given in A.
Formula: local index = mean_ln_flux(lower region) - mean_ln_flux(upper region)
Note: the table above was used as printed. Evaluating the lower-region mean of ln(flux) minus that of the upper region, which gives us 0.019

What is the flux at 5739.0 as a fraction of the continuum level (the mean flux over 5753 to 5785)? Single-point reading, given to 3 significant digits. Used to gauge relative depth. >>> 0.982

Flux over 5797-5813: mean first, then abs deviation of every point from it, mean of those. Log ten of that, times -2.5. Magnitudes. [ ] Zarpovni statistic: 1.4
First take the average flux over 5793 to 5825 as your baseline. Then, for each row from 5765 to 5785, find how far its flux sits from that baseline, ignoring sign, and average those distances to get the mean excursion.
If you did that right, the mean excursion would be 0.31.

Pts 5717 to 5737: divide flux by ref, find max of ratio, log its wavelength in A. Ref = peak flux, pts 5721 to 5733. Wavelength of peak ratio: 5723.0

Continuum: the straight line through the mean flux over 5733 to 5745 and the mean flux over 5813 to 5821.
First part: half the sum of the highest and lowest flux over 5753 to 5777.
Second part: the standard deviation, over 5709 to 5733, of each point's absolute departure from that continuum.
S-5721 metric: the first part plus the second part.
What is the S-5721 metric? 22.4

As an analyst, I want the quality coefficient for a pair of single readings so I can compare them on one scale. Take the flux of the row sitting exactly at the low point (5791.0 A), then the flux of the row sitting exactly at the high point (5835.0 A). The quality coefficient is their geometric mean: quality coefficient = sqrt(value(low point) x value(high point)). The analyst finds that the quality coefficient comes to 22.6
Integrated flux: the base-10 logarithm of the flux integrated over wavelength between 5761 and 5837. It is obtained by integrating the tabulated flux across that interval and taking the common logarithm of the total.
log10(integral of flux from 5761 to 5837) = 3.23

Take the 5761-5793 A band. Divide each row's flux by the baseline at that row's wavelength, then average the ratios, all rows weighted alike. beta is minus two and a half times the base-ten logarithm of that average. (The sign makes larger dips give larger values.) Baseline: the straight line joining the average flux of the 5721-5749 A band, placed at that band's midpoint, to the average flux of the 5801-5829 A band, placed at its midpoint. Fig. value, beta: -0.0082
